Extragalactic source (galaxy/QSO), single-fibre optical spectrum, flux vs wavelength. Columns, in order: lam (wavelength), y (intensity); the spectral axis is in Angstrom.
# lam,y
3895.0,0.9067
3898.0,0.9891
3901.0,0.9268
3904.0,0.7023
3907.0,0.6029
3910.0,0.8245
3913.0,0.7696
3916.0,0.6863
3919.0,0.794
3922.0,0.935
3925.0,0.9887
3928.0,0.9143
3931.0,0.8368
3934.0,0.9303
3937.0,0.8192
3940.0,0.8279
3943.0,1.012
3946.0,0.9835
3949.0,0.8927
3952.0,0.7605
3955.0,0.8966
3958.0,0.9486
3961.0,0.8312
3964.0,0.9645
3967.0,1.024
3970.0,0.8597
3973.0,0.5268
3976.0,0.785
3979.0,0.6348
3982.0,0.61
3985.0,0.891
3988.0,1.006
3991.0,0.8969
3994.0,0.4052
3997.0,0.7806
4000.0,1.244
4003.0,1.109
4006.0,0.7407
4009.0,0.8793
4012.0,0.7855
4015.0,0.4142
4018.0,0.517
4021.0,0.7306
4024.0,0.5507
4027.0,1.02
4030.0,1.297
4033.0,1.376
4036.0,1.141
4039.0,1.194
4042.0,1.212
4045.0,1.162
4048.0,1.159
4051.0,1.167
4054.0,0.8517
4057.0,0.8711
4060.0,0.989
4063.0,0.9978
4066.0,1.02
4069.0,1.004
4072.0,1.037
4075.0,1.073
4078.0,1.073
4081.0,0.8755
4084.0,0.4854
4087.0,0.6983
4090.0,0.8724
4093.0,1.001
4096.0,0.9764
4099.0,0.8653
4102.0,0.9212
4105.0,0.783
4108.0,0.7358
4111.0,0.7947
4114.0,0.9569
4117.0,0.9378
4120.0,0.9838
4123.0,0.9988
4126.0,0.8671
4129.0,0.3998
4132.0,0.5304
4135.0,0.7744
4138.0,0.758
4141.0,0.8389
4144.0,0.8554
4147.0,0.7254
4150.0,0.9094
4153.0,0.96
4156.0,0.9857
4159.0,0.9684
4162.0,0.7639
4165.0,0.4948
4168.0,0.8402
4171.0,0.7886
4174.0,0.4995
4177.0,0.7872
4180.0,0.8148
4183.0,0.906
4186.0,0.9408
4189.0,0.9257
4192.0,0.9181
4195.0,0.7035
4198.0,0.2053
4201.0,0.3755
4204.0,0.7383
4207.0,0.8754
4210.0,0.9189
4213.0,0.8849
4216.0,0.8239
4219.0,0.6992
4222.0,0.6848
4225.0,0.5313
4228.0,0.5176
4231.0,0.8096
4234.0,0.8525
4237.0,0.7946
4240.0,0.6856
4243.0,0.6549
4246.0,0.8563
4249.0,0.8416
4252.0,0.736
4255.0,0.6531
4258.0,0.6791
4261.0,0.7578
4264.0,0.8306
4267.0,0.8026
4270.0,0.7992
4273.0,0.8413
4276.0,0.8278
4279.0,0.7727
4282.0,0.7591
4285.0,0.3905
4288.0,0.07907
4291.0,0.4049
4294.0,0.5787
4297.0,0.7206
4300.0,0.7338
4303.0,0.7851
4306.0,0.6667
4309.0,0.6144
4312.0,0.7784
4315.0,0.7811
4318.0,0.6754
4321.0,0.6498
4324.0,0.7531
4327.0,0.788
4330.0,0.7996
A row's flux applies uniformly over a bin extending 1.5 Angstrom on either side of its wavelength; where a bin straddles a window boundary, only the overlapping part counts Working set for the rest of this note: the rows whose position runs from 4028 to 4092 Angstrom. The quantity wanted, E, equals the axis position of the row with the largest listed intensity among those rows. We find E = 4033.0 Angstrom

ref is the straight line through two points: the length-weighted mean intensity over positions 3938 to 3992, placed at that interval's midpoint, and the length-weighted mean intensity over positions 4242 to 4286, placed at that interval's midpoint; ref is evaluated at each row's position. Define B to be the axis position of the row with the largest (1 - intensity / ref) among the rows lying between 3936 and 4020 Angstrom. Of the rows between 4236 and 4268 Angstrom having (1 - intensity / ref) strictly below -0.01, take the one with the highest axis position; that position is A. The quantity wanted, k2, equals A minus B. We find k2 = 273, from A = 4267.0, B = 3994.0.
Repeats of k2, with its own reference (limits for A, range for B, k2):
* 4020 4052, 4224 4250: -177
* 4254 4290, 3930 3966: 330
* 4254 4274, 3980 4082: 279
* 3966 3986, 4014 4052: -30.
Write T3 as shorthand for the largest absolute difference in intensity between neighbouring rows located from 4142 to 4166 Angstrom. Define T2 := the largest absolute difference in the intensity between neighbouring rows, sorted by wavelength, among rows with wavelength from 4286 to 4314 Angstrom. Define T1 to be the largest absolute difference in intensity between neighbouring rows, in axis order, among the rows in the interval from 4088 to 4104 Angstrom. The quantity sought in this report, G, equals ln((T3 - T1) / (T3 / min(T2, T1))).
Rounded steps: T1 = 0.13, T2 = 0.33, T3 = 0.27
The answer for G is -2.7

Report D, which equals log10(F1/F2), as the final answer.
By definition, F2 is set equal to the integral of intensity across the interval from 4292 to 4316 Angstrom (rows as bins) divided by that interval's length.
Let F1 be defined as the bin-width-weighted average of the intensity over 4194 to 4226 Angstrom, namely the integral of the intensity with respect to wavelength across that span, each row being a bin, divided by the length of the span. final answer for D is -0.01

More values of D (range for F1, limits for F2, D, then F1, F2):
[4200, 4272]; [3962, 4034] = -0.05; 0.75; 0.83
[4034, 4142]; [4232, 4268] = 0.08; 0.92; 0.76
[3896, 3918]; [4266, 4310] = 0.08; 0.79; 0.65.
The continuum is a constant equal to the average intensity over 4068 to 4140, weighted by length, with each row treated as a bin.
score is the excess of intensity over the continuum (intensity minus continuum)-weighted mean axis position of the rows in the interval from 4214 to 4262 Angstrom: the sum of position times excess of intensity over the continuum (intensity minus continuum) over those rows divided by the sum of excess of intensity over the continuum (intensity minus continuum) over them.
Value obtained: 4237.0 Angstrom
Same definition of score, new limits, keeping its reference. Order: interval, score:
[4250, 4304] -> 4282.6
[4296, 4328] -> 4311.6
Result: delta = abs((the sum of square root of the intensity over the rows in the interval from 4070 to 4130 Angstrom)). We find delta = 18.5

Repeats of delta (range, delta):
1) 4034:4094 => 19.9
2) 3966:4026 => 17.4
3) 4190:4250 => 16.8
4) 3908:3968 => 18.8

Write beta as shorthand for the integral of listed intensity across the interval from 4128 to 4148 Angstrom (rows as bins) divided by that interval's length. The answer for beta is 0.70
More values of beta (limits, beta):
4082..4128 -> 0.85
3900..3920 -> 0.75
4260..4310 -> 0.67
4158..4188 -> 0.78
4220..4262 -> 0.72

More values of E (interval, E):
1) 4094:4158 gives 4123.0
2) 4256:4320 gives 4273.0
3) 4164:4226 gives 4186.0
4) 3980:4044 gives 4033.0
